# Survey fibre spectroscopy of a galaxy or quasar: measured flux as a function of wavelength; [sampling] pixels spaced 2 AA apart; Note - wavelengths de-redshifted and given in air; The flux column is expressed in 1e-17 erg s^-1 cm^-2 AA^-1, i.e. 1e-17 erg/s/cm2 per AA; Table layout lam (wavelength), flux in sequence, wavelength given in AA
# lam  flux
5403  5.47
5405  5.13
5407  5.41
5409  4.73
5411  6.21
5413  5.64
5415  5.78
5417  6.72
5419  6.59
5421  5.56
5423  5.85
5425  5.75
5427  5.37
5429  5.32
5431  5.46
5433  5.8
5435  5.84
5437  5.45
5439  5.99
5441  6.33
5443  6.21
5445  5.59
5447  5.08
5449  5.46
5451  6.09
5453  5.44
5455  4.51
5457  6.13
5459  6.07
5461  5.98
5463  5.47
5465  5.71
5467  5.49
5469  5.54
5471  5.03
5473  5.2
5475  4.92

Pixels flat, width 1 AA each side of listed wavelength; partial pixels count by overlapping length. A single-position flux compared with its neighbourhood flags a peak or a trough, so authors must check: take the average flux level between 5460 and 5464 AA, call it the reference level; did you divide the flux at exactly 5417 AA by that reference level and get 1.17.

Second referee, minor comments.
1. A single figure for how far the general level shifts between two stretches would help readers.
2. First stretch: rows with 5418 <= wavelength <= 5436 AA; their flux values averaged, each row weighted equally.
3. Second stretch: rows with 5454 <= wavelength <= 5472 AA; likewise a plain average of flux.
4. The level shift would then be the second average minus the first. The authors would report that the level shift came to -0.18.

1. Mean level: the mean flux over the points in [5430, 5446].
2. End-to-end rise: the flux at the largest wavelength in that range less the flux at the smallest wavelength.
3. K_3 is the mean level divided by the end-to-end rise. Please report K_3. 45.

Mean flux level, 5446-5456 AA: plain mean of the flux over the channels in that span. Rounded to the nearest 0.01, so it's 5.32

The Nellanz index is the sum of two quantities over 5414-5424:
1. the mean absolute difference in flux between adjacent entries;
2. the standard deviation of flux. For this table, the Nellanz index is 1.1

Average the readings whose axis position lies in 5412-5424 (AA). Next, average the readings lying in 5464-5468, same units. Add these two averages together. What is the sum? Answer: 11.6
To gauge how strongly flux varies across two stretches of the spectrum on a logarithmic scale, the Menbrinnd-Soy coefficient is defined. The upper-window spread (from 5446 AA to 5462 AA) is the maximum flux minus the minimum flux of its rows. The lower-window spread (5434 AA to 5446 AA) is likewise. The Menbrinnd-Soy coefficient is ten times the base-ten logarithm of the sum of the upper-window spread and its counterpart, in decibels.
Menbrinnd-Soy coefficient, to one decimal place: 4.0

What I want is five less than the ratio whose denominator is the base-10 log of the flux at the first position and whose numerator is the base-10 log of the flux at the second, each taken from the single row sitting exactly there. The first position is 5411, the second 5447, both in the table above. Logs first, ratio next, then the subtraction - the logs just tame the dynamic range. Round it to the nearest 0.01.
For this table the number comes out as -4.11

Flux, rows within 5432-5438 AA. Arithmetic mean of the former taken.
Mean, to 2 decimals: 5.70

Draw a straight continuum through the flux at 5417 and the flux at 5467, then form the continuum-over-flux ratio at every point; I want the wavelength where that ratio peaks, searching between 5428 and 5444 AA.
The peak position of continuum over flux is 5429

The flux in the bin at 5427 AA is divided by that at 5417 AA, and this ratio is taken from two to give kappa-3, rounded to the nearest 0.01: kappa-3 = 1.20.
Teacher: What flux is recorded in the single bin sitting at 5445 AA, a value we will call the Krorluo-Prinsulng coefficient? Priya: 5.59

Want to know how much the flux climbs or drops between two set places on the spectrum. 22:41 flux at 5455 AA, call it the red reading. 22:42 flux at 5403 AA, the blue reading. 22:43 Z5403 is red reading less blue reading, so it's -0.96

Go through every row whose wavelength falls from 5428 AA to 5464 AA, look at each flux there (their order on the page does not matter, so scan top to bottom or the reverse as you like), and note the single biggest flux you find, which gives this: 6.33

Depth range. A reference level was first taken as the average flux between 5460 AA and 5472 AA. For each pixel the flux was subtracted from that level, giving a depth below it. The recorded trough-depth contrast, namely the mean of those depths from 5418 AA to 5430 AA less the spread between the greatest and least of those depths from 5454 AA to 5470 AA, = -1.8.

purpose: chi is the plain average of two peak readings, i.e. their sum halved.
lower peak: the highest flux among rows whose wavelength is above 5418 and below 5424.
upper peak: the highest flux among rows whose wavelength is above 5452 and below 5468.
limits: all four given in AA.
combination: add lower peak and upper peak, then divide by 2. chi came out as 6.4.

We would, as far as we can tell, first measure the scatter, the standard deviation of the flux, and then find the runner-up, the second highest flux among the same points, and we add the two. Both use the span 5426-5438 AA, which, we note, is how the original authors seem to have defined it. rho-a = 6.0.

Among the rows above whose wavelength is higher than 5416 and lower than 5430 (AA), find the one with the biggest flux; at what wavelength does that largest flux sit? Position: 5417 AA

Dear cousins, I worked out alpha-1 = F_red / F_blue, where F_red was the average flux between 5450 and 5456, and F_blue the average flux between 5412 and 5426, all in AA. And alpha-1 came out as 0.89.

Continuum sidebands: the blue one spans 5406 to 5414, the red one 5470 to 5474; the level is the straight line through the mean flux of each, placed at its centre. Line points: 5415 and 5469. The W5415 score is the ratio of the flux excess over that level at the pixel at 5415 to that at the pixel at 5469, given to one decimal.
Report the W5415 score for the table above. 0.8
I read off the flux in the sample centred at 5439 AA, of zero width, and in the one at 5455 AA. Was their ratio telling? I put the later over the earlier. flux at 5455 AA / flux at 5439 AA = 0.75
